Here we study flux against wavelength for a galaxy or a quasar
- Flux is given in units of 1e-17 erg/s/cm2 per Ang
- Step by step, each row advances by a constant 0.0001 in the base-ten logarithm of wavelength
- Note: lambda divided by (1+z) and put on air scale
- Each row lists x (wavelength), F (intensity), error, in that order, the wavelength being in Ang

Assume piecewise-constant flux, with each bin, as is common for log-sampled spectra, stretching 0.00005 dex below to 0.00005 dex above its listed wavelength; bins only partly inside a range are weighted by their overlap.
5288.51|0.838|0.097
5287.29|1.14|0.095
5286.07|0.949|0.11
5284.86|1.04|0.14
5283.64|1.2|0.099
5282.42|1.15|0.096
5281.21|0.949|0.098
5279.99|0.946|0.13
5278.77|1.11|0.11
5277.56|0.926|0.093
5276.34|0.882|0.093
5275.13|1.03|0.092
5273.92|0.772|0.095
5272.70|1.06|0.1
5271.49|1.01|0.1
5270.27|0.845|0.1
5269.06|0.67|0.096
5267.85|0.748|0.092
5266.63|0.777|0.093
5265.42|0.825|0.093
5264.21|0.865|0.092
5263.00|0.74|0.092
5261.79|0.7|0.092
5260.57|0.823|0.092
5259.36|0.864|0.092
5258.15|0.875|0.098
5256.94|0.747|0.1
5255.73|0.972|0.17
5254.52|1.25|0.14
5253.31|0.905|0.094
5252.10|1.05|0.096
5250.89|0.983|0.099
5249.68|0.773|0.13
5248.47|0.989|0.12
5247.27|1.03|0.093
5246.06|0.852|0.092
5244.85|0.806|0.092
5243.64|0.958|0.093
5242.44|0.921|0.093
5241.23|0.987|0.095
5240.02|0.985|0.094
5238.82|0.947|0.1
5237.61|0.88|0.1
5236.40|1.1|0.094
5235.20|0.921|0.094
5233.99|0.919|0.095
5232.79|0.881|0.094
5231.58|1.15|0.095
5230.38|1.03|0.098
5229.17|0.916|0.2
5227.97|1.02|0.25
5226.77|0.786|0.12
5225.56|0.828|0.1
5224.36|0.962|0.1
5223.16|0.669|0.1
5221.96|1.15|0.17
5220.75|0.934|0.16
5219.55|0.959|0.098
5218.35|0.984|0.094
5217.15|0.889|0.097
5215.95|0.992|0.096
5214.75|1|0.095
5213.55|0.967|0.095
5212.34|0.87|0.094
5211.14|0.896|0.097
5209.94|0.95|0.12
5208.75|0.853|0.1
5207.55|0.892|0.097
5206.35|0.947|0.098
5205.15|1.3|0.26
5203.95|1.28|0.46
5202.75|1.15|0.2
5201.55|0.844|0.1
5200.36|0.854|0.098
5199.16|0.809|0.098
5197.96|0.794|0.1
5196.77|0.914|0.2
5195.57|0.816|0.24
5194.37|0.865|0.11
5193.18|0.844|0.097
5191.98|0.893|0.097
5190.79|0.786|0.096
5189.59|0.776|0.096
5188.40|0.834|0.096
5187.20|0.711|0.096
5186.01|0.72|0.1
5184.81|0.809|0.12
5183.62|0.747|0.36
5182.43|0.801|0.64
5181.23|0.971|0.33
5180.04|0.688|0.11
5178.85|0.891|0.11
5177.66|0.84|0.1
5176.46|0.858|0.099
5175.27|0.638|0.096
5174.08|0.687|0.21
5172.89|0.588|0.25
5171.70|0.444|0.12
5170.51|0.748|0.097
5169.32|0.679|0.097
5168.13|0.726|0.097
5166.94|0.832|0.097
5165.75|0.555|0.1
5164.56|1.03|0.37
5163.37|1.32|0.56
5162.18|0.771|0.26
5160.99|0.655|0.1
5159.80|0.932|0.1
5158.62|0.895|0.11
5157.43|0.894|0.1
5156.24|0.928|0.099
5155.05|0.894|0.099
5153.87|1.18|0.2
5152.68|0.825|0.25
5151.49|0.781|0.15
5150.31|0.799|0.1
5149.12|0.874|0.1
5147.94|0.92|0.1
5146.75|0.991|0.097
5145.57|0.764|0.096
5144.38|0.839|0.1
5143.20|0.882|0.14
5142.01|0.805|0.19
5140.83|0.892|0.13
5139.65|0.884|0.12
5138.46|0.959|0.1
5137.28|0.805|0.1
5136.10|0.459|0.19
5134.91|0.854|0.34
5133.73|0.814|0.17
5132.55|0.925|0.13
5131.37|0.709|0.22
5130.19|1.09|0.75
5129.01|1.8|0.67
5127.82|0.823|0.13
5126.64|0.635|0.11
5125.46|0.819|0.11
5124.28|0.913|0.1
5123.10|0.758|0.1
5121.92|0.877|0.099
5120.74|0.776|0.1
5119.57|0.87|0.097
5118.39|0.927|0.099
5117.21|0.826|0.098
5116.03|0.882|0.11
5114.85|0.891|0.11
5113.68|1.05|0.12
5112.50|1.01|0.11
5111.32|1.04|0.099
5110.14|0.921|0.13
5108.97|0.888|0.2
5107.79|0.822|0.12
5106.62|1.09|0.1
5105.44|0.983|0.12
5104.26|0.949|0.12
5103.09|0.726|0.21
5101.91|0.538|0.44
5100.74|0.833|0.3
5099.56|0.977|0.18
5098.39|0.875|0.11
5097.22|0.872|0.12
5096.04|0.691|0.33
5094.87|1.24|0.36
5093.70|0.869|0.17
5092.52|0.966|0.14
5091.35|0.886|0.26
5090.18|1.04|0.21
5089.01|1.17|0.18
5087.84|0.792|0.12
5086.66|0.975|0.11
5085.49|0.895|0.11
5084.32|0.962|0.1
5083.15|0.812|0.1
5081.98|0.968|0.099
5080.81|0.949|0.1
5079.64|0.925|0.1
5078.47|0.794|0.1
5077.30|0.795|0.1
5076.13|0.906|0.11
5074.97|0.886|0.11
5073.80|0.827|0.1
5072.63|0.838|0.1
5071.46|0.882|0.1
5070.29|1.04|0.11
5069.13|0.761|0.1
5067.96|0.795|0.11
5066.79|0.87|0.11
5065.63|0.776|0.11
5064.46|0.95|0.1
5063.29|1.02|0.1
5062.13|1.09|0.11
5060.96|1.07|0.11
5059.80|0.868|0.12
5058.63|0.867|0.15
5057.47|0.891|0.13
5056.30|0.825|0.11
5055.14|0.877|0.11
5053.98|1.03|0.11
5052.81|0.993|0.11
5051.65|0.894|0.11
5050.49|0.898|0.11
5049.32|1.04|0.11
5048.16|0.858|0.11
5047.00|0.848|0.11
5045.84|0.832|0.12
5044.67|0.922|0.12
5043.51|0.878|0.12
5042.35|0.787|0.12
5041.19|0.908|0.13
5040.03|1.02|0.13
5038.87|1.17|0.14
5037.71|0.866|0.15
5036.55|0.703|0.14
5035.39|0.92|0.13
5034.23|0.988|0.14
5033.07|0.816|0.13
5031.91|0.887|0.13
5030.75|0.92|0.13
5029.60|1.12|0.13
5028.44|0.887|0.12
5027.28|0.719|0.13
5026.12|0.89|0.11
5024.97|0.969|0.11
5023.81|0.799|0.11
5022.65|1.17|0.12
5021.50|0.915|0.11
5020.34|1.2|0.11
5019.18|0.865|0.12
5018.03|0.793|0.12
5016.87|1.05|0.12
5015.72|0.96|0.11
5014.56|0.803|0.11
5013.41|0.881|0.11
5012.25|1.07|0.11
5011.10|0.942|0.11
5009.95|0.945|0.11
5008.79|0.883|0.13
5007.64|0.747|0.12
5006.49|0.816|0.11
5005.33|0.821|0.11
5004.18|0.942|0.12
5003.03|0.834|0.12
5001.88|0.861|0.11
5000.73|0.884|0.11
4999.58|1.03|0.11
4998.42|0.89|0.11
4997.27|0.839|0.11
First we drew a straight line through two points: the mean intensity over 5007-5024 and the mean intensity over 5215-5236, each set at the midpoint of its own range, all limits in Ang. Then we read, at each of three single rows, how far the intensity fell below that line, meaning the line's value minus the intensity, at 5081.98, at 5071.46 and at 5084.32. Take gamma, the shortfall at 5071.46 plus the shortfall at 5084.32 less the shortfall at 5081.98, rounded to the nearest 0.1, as 0.1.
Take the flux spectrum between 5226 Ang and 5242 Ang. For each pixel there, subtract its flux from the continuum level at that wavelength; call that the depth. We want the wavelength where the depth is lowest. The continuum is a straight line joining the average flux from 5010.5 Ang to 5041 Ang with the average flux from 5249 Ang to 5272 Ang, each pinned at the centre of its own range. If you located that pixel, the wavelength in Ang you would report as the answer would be 5231.58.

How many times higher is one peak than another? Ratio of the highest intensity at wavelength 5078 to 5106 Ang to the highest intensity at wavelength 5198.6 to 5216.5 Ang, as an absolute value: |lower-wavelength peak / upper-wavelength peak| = 0.95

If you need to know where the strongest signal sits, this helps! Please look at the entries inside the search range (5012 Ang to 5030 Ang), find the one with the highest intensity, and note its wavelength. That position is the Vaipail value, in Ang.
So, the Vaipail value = 5020.34 Ang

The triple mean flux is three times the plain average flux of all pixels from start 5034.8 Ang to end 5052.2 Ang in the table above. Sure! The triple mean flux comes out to 2.71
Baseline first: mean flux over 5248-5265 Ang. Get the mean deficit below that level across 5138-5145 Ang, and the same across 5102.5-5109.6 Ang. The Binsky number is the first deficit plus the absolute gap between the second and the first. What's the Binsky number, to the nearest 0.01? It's 0.05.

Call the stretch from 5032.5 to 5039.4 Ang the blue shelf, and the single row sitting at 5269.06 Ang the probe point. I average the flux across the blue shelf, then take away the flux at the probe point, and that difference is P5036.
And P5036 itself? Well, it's 0.24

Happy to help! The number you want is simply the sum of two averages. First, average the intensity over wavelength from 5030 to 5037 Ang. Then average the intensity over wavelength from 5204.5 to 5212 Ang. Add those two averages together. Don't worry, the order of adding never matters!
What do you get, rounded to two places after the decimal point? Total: 1.85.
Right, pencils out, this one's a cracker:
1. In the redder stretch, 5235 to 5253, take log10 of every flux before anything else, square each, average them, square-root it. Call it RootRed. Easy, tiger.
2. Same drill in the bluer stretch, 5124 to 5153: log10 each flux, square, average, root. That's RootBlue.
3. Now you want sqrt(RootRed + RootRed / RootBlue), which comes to 0.68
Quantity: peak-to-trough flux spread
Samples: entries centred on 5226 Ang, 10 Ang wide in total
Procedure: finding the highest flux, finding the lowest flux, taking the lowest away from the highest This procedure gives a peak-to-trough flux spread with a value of 0.48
